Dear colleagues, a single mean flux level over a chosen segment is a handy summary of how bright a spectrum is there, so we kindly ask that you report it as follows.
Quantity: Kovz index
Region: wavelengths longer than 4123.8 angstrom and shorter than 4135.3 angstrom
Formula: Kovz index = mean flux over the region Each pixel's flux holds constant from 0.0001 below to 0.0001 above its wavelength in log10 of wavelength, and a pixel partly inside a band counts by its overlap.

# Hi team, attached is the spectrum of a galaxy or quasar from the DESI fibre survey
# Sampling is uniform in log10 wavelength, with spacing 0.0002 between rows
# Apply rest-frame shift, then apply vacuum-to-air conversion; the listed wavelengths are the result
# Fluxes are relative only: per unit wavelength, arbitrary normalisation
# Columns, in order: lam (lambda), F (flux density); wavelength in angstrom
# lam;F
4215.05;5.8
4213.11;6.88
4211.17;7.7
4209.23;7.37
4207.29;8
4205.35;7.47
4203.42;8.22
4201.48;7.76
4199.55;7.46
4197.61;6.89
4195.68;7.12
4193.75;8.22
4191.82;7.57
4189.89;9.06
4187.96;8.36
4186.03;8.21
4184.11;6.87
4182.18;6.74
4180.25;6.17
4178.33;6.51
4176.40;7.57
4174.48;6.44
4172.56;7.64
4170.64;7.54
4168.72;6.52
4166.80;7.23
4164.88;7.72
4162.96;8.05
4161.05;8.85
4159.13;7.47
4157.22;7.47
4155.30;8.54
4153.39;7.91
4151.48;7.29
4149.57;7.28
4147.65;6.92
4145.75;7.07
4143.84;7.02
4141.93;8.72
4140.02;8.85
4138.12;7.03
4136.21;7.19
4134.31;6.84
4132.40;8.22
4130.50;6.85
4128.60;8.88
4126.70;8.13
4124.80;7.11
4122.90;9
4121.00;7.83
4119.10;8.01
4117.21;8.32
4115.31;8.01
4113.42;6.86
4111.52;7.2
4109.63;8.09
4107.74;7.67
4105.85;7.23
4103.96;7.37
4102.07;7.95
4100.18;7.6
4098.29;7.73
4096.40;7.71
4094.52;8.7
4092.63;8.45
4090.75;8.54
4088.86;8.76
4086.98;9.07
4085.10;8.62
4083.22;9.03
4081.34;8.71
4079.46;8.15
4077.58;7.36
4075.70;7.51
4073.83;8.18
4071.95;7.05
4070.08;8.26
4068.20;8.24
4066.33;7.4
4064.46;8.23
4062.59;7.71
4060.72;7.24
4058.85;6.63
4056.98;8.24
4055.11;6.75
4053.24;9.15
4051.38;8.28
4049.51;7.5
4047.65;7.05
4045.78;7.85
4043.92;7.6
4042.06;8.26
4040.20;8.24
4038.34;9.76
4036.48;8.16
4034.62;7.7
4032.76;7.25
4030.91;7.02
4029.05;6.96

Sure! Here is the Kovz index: 7.7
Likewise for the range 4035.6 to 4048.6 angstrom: 8.1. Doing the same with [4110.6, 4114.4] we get 7.0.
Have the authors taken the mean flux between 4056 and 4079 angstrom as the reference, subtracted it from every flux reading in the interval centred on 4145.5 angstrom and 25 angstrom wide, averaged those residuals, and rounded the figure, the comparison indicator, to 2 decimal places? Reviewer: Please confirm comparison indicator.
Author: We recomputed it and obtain -0.12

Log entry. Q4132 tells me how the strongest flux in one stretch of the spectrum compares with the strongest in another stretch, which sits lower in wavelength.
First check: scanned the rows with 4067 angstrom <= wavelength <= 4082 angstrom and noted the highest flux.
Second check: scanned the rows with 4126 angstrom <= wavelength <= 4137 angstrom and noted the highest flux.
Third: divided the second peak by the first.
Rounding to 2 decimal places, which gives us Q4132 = 1.02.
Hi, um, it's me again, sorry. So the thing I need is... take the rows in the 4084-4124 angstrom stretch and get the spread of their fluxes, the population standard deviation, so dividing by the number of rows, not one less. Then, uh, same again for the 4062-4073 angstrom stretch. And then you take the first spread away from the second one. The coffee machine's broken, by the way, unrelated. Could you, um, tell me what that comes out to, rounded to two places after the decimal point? -0.13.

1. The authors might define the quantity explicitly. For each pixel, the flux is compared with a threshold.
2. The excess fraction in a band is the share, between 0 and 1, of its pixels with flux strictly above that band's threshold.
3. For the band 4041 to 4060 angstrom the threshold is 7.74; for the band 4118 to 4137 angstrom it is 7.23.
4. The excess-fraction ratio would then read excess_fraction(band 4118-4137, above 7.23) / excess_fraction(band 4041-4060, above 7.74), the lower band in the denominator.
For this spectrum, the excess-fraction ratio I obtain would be 1.20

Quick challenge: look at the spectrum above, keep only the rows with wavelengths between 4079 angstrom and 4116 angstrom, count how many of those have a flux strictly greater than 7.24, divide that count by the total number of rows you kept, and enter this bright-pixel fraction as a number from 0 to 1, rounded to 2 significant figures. 0.85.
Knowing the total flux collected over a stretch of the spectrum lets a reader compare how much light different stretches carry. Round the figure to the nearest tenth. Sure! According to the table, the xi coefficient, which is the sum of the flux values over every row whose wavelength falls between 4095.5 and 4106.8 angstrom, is 45.6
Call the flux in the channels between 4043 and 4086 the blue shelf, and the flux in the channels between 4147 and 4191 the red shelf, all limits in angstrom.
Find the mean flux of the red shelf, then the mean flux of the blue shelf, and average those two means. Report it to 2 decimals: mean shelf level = 7.68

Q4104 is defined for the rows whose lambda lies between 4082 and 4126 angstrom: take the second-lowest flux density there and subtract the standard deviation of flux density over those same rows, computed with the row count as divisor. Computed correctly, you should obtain 6.47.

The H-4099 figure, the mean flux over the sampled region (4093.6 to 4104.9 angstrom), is 7.8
